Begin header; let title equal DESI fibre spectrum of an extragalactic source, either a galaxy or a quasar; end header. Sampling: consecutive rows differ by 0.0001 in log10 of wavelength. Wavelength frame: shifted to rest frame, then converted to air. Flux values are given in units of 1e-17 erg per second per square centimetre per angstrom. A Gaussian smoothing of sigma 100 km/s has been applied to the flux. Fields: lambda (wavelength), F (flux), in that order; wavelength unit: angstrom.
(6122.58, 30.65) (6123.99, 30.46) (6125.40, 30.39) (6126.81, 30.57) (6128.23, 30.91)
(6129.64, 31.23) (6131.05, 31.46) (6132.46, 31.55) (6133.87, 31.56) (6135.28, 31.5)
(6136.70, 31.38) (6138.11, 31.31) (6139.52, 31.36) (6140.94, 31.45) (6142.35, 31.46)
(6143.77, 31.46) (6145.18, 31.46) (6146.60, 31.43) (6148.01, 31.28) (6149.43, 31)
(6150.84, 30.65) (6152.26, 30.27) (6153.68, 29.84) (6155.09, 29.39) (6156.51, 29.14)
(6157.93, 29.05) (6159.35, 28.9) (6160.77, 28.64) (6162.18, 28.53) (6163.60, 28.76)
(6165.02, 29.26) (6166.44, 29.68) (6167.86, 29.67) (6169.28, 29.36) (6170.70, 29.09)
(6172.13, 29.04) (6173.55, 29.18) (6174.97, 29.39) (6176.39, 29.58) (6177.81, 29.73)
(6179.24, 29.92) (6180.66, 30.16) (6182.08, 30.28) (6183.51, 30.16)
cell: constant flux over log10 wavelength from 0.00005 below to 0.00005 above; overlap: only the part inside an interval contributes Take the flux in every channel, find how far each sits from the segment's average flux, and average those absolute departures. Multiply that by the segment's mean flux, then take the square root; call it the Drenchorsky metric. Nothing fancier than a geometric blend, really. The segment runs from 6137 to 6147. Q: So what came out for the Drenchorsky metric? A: 1.2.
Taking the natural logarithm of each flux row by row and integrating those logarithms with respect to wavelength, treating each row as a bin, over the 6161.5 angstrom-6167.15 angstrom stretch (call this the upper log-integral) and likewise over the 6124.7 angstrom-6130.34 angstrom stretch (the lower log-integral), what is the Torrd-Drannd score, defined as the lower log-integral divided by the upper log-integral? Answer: 1.01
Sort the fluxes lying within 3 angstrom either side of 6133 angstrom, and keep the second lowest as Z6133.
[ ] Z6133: 31.5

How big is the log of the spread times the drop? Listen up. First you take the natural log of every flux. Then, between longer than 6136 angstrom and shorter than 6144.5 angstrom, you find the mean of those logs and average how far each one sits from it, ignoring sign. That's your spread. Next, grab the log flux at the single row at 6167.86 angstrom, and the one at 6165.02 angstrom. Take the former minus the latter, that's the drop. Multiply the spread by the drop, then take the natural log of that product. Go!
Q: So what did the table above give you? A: -10.7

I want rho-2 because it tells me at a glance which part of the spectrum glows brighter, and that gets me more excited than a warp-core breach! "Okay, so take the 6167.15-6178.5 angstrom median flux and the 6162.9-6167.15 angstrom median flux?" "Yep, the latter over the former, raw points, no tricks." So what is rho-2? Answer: 1.00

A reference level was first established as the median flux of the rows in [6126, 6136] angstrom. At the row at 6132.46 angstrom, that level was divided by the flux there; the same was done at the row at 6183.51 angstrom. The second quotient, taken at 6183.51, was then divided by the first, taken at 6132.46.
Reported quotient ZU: 1.05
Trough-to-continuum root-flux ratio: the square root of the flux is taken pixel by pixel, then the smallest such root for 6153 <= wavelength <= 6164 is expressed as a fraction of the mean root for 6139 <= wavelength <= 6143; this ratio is 0.953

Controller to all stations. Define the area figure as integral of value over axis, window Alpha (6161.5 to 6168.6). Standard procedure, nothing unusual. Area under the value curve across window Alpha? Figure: 207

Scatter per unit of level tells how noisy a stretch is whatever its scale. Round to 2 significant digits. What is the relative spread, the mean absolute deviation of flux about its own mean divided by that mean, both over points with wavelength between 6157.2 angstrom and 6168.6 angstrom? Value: 0.012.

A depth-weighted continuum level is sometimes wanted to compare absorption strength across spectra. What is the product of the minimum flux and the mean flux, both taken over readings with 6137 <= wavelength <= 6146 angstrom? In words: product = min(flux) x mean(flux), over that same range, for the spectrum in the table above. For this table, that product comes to 984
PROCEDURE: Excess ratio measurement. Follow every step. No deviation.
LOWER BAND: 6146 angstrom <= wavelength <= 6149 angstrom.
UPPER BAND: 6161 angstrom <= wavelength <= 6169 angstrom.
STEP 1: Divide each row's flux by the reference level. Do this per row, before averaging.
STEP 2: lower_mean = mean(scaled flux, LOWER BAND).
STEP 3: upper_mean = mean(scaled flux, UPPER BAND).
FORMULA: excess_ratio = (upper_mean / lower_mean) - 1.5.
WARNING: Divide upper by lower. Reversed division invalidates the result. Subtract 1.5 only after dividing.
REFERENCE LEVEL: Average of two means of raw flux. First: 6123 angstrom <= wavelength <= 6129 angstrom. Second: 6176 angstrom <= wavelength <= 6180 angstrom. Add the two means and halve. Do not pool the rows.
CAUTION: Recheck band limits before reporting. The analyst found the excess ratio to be -0.569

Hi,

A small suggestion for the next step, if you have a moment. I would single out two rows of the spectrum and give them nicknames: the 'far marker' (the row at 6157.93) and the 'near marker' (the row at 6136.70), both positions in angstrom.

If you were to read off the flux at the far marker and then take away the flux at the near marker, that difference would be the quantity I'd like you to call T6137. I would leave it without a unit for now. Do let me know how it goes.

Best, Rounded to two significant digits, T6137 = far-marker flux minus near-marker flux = -2.3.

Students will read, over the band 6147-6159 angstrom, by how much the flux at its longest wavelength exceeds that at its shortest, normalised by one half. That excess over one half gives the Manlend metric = -4.5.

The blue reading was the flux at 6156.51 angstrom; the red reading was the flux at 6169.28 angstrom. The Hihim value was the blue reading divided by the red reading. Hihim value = 0.99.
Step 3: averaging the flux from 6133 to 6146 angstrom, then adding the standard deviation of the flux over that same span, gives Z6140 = 31.5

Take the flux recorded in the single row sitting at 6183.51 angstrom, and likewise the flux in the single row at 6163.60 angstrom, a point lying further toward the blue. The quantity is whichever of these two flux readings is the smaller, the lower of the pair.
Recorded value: 28.8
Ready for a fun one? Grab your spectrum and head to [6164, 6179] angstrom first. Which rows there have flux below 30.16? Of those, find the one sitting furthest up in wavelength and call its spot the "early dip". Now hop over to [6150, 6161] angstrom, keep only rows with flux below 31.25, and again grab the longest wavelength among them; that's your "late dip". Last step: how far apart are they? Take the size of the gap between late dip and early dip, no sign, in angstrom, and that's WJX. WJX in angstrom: 17.0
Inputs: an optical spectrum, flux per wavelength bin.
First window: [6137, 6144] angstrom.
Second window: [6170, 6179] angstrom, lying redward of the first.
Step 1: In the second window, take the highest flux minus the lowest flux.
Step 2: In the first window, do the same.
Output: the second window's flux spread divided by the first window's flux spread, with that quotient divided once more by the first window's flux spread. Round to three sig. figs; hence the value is 30.7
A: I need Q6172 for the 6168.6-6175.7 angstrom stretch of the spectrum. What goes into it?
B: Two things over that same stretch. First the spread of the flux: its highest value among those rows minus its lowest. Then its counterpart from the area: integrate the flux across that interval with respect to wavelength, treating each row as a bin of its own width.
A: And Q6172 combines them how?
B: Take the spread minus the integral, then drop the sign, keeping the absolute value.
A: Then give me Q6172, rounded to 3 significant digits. 207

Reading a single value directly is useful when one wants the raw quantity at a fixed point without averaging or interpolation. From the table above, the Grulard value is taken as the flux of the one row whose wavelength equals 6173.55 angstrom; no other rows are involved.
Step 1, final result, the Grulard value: 29.18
